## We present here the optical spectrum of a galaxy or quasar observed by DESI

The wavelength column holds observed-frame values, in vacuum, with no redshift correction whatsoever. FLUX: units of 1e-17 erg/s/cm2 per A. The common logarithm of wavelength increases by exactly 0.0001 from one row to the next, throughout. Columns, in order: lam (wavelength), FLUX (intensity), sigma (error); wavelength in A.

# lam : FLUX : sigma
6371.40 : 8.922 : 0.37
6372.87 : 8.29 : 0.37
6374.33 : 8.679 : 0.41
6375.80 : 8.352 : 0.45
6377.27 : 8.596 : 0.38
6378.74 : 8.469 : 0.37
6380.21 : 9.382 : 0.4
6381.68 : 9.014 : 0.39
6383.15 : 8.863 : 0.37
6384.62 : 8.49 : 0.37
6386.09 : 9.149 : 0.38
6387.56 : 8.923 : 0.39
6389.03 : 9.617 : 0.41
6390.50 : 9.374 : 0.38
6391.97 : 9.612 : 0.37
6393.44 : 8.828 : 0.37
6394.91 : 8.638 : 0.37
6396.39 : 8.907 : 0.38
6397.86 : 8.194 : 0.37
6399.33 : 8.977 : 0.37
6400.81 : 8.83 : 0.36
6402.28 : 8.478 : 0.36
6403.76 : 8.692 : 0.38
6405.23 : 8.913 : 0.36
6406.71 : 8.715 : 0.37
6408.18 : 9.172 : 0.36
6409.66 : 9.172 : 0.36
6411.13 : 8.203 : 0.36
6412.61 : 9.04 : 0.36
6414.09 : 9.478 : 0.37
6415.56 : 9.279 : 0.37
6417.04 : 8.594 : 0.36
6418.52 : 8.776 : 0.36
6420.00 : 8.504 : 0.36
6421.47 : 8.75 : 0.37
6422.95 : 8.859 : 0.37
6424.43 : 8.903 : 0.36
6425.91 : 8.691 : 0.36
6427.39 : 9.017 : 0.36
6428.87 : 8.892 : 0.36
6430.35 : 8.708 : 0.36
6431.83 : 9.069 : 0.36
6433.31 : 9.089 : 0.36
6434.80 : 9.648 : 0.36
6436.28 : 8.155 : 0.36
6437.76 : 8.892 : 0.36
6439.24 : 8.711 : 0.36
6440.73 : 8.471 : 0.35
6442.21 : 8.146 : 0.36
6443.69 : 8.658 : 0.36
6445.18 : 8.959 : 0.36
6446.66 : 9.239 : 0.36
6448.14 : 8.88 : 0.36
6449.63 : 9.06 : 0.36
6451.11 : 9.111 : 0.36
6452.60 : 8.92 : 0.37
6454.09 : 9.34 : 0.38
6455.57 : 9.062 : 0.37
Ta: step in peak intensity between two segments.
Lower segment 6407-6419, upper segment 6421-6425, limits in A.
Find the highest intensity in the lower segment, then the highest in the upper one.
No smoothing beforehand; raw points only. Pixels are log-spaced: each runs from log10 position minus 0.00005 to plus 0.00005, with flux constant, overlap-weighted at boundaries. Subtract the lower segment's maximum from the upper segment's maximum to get -0.6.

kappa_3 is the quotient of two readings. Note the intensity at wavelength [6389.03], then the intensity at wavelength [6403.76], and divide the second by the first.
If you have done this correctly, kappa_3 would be 0.90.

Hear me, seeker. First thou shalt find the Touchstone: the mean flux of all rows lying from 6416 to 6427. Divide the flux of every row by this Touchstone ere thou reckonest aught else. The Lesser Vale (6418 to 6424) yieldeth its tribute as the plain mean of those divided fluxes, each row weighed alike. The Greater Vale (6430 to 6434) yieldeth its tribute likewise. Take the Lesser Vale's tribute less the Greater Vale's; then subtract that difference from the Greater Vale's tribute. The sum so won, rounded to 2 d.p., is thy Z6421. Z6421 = 1.05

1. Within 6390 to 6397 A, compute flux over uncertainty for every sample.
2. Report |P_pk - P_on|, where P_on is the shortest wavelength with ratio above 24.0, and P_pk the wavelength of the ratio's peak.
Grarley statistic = 1.5 A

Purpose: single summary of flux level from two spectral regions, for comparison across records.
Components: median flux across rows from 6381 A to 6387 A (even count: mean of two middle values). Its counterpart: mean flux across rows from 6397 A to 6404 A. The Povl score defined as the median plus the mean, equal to 17.6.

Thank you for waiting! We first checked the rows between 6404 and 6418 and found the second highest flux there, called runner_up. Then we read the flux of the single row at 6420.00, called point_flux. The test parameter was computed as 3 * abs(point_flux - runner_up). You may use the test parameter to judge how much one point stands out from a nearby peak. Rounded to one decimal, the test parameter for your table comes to 2.3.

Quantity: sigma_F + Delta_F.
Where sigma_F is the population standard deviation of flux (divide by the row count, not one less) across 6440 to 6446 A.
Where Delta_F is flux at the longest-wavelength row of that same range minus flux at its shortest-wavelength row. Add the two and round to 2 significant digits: 0.78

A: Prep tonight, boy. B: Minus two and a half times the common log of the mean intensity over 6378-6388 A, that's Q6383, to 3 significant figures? -2.37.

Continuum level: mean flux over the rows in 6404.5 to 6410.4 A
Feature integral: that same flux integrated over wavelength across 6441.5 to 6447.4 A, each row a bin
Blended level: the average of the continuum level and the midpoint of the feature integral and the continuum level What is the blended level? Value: 19.7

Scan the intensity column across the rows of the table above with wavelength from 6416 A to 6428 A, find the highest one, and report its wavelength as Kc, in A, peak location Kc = 6427.39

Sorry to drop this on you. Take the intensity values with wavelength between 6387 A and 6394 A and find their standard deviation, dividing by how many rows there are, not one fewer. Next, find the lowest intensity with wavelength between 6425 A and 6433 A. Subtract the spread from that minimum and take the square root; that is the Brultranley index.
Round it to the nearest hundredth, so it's 2.89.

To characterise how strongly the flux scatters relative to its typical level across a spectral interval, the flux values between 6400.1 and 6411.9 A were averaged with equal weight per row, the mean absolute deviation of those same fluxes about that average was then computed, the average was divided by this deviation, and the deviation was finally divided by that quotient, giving 0.0071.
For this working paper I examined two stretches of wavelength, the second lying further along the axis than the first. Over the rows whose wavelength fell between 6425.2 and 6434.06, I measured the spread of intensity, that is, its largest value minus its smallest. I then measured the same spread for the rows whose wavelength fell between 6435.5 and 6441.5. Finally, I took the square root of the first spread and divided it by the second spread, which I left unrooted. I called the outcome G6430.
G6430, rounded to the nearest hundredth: 0.86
